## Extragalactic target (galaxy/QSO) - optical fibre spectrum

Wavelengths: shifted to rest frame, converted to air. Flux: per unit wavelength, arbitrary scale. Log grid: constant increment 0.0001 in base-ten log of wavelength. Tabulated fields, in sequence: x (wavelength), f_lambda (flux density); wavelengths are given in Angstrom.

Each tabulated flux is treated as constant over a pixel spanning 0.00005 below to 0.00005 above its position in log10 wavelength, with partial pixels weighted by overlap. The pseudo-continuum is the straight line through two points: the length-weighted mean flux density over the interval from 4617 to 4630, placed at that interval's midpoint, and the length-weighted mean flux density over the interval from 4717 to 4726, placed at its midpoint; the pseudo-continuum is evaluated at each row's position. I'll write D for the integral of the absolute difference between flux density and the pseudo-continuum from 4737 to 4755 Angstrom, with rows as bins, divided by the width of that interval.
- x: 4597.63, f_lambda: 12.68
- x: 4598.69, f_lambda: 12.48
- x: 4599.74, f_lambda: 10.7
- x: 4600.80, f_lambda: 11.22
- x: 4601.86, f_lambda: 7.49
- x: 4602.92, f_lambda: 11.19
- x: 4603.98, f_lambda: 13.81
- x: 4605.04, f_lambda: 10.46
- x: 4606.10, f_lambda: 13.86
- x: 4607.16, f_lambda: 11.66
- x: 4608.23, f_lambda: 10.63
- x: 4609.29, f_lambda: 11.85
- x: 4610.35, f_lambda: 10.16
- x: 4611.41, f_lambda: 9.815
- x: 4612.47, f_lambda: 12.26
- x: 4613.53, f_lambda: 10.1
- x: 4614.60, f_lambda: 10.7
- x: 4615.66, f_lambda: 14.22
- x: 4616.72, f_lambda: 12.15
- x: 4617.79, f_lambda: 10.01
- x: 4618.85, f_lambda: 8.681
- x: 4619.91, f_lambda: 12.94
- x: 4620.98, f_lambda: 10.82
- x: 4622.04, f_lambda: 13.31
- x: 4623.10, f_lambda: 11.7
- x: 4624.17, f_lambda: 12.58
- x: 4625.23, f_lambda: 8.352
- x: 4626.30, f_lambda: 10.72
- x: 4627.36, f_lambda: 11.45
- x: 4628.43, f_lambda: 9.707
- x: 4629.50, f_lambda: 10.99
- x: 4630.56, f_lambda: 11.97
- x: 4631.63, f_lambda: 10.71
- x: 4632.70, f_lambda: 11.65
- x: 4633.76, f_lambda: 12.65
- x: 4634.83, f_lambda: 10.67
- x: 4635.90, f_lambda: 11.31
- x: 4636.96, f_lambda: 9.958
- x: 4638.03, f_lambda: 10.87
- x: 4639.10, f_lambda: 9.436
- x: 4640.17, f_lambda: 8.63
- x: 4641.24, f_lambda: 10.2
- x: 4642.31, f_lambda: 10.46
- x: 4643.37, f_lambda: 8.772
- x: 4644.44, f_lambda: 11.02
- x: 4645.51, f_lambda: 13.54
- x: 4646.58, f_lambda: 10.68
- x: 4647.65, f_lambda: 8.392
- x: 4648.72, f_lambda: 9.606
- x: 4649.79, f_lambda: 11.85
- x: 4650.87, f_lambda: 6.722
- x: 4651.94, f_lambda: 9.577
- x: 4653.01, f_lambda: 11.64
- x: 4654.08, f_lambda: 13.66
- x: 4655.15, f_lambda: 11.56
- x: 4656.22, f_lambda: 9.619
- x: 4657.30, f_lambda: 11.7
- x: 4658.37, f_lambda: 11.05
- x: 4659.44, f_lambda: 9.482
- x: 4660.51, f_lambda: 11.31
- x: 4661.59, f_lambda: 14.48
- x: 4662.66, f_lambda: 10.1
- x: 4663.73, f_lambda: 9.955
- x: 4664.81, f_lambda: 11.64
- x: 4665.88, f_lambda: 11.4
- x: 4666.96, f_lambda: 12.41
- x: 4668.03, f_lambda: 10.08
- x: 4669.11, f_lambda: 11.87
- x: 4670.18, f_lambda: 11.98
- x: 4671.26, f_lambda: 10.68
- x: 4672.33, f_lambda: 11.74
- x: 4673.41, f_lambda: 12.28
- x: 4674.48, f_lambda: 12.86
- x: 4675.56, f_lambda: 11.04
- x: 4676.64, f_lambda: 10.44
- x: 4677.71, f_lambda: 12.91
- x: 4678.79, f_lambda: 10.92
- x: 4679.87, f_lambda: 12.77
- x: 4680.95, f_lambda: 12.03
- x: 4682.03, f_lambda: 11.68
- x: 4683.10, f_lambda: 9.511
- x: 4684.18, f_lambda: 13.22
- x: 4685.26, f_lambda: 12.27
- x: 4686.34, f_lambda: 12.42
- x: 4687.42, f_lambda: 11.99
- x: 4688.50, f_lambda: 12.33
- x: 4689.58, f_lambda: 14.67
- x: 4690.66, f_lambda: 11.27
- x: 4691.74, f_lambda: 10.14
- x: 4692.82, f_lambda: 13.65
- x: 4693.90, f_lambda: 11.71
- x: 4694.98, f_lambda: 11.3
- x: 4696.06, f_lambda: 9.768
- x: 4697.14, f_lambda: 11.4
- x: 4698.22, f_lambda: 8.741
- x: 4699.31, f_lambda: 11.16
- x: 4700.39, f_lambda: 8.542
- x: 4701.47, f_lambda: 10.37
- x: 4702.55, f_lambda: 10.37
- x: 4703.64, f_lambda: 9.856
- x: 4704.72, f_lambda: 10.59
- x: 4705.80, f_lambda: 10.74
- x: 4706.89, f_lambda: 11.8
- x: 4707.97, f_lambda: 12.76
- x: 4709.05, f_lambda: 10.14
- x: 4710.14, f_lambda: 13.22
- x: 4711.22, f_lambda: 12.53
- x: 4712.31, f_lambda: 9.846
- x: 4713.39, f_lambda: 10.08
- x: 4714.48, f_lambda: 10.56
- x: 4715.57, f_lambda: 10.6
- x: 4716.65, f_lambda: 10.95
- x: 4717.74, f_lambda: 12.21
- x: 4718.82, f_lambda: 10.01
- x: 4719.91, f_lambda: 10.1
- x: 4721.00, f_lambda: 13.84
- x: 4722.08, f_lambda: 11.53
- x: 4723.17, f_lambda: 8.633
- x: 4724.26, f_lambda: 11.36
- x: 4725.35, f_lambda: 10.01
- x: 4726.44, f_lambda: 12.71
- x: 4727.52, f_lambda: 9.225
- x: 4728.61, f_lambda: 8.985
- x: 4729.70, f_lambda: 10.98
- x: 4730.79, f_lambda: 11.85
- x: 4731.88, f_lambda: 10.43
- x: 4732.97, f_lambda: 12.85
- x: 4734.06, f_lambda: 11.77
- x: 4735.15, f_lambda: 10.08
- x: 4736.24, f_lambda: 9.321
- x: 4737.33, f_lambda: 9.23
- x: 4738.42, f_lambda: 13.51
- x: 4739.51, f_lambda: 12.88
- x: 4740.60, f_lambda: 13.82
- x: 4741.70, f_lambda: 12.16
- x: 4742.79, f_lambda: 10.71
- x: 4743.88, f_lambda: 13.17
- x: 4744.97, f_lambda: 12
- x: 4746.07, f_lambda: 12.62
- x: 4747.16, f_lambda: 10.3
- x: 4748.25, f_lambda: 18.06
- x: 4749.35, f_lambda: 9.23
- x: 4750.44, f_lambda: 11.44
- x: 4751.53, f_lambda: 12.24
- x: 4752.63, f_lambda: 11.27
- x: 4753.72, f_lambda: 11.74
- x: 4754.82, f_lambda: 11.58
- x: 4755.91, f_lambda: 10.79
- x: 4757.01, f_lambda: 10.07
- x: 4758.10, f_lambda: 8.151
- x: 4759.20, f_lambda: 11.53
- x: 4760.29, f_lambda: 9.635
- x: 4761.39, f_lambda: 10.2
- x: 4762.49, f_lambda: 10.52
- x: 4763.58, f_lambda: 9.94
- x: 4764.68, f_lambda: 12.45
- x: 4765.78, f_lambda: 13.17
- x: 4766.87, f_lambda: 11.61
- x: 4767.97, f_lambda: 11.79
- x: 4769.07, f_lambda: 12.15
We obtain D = 1.68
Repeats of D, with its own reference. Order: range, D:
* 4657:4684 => 1.03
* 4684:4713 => 1.24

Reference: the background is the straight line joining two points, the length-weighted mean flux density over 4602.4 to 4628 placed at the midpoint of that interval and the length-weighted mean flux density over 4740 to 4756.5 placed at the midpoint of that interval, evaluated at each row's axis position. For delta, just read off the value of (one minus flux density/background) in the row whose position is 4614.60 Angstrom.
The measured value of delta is 0.06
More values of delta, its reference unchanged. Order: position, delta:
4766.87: 0.05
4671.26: 0.09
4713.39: 0.15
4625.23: 0.27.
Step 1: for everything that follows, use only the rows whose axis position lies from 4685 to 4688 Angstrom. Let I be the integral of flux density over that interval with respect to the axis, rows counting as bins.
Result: 37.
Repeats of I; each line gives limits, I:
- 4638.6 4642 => 32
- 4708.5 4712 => 41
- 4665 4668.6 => 41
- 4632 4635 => 35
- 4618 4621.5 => 38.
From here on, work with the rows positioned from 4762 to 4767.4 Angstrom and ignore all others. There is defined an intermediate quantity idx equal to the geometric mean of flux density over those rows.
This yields 11.5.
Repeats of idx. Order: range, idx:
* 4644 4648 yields 10.8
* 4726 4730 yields 10.4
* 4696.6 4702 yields 10.0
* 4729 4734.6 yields 11.5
